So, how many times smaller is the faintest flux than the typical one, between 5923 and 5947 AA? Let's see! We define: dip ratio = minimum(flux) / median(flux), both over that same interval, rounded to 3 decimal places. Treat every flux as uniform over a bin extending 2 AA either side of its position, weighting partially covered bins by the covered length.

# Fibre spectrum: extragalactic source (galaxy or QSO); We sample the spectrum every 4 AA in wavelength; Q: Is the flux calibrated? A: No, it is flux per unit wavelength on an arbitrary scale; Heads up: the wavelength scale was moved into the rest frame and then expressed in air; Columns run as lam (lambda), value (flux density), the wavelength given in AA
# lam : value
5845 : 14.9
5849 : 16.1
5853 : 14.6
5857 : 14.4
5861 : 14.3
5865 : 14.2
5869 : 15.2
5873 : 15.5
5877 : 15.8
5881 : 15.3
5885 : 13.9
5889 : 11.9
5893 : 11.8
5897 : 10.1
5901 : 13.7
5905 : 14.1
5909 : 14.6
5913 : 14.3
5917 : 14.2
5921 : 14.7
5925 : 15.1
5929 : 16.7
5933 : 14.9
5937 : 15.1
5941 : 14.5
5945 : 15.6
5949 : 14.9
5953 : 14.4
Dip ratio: 0.960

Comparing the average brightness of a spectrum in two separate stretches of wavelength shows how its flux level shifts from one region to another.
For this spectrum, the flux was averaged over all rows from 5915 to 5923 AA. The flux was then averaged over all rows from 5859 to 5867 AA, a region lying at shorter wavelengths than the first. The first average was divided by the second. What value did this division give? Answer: 1.01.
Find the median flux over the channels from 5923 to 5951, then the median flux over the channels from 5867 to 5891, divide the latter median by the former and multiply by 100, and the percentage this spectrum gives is 101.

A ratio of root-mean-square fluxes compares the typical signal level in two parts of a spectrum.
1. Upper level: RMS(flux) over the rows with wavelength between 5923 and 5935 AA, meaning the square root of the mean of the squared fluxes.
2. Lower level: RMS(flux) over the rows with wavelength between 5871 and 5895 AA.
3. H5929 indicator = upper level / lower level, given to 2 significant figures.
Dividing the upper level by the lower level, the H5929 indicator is 1.1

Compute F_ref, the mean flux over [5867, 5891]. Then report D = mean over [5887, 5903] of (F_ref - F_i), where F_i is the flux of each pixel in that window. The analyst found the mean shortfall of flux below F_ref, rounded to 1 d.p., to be 2.7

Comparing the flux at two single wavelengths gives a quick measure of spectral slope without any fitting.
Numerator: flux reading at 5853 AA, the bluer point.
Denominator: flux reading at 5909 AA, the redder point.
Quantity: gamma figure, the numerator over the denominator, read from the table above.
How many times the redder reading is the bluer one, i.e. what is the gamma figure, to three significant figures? 1.00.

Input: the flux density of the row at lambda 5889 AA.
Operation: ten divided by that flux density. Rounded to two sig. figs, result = 0.84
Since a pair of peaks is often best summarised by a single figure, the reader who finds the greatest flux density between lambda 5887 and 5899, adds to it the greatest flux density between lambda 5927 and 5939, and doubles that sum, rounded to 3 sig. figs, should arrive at 57.2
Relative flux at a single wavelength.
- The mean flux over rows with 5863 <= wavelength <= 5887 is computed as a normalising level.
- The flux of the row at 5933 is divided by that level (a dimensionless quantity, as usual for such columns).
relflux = 0.99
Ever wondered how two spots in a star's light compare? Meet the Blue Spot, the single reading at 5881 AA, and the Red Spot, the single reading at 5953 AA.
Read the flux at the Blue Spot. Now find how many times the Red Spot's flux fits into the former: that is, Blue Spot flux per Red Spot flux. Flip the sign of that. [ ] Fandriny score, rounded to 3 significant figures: -1.06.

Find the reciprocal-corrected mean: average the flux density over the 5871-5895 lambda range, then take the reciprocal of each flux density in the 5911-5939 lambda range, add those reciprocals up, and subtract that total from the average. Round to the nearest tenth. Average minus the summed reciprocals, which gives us 13.6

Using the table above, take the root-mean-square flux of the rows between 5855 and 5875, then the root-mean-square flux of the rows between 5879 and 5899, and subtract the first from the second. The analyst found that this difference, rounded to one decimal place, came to -2.0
